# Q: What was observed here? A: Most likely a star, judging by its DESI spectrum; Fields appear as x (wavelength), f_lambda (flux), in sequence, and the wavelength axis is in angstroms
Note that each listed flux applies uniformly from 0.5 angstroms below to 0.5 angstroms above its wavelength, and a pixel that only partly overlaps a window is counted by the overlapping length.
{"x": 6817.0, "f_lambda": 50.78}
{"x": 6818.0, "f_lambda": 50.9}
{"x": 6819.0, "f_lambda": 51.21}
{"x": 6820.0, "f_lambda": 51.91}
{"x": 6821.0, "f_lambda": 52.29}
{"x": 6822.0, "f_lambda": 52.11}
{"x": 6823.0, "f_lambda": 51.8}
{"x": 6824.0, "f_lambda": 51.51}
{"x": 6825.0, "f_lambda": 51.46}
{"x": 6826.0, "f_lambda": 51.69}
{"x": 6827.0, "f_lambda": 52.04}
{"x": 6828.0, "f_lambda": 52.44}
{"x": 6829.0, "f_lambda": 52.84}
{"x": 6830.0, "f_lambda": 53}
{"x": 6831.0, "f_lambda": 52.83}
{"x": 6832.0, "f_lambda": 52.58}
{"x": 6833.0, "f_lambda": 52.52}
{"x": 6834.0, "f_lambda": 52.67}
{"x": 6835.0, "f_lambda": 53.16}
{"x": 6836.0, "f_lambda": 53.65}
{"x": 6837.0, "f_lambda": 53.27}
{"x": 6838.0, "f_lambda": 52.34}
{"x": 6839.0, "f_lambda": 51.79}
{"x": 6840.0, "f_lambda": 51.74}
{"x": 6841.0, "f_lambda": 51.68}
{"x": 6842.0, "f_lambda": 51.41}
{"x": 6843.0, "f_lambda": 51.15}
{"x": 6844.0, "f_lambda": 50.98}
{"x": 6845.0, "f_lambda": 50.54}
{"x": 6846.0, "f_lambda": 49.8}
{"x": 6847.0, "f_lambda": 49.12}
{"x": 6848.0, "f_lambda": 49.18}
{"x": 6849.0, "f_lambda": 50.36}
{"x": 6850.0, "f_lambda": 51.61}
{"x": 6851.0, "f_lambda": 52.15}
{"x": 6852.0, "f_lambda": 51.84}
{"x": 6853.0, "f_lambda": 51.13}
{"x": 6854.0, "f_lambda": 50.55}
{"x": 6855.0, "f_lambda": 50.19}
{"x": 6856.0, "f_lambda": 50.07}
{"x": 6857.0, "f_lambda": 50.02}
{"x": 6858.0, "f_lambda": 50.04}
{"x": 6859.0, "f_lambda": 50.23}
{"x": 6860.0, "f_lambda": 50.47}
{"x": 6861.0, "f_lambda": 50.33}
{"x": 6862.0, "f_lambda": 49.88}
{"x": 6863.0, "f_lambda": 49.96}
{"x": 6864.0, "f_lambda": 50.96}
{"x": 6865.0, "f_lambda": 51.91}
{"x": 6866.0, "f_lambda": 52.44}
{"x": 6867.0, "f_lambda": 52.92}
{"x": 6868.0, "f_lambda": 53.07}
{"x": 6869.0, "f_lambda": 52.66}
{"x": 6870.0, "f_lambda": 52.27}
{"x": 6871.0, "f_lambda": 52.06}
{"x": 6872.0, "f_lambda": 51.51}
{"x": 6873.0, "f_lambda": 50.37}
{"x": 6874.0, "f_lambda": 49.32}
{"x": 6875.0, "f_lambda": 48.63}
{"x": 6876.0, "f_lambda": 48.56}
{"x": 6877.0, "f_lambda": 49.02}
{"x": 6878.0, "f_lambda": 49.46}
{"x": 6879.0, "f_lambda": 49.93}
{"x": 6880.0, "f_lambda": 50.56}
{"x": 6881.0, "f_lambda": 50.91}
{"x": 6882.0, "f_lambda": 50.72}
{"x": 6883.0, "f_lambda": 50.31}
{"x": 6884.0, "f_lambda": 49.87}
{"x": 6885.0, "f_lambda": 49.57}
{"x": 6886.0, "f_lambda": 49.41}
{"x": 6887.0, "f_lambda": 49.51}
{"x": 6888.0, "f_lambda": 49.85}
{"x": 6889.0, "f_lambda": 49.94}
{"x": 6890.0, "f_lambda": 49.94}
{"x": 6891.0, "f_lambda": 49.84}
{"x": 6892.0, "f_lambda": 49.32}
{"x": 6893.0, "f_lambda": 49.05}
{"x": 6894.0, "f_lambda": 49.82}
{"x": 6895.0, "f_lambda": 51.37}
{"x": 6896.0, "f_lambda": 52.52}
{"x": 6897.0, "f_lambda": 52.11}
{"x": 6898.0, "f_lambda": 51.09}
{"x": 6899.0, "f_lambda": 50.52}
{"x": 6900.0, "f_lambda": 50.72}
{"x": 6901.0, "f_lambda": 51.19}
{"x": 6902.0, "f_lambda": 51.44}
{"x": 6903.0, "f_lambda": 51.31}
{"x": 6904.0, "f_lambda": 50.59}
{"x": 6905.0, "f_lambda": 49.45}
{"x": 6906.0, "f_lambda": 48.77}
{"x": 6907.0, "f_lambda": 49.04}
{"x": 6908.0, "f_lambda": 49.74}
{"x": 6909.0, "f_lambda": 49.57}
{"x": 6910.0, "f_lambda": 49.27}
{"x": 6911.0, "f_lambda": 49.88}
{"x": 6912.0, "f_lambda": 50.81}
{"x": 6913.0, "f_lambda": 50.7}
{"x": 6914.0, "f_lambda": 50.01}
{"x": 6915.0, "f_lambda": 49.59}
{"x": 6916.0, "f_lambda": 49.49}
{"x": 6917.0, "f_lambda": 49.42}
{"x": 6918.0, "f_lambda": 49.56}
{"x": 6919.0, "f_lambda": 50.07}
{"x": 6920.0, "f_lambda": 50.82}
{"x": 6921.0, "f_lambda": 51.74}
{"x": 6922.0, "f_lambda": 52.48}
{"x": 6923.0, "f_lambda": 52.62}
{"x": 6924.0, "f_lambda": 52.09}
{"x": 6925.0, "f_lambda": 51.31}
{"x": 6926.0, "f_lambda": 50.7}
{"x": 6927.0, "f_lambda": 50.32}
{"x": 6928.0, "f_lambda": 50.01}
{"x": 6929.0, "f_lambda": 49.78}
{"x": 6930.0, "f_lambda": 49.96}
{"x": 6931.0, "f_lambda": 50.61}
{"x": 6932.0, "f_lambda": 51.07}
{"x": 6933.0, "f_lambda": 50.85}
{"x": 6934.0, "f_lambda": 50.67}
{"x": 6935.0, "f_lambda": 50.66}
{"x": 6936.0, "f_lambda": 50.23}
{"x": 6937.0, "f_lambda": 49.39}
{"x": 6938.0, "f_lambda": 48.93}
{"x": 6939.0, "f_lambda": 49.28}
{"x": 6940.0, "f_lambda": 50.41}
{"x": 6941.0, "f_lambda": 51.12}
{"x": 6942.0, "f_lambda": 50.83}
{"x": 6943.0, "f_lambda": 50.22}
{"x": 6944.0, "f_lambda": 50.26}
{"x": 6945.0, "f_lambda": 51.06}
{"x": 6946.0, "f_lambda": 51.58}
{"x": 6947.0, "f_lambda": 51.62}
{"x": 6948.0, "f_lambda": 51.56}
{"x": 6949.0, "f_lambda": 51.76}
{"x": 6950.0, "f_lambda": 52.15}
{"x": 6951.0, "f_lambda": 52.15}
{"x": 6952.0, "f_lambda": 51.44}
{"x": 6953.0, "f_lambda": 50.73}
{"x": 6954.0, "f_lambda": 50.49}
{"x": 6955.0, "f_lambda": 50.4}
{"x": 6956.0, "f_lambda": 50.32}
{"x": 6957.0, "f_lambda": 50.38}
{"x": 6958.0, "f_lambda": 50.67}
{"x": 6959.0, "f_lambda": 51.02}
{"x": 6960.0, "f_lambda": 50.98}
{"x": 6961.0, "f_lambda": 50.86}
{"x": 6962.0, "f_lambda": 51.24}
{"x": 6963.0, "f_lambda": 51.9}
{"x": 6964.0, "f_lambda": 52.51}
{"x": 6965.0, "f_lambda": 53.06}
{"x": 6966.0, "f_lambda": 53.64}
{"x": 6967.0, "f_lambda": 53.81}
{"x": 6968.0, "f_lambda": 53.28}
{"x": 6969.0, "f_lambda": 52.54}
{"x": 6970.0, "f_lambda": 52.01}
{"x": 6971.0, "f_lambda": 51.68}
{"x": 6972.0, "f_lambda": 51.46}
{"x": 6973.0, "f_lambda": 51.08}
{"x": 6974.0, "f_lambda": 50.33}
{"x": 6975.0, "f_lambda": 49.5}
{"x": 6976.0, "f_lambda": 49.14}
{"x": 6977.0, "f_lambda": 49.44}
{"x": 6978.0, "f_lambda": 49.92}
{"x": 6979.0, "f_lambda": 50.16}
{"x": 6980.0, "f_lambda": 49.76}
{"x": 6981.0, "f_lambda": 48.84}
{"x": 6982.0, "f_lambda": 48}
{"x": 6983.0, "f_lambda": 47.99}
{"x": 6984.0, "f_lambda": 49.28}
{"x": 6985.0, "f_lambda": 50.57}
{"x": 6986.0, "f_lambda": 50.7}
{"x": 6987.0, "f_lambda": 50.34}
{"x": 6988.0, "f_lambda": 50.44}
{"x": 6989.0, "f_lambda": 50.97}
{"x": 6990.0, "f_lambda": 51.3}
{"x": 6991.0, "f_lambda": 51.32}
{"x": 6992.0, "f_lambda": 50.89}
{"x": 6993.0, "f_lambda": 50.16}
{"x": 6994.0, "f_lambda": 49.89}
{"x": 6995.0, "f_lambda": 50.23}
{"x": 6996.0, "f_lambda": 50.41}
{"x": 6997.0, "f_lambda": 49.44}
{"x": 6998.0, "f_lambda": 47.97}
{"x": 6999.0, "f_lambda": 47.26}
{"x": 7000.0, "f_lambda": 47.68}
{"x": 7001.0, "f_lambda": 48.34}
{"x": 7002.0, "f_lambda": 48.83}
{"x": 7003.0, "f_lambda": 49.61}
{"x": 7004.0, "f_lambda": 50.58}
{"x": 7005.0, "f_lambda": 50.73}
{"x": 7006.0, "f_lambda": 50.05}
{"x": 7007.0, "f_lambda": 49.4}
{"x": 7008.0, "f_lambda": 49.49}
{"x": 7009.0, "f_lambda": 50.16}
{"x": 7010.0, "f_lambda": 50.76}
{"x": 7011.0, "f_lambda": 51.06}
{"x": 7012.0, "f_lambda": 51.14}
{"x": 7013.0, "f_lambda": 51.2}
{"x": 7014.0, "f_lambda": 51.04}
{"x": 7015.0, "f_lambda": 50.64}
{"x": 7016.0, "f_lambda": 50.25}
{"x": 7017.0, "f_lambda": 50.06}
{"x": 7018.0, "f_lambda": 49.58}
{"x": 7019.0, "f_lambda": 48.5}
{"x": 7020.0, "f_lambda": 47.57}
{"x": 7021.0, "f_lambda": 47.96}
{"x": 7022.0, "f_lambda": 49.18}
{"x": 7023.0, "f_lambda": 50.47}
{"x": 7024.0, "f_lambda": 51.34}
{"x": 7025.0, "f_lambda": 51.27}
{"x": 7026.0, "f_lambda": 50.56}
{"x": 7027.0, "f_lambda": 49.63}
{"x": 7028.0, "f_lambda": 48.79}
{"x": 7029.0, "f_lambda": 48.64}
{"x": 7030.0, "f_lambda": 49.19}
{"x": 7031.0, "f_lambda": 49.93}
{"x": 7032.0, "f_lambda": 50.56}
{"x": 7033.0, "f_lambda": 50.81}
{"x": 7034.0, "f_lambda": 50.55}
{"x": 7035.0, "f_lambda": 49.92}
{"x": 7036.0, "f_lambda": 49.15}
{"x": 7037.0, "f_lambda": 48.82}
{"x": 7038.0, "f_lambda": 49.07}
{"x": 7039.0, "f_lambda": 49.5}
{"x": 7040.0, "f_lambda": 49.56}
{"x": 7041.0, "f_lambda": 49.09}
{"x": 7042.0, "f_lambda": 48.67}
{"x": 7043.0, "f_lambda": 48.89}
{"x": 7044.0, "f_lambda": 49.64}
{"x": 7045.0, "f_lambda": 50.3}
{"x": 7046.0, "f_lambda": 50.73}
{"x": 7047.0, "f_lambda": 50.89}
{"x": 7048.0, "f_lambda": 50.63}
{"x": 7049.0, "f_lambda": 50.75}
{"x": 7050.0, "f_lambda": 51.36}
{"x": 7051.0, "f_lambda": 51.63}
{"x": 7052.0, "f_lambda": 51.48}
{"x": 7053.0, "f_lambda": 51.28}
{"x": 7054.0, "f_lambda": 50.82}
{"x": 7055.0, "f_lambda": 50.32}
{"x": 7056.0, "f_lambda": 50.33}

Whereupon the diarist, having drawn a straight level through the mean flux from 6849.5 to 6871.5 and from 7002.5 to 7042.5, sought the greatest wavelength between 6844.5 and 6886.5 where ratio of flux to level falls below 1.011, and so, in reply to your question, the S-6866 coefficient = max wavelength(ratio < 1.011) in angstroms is 6886.0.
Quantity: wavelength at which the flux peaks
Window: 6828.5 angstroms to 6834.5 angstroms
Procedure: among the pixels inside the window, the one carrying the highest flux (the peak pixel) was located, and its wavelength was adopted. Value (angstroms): 6830.0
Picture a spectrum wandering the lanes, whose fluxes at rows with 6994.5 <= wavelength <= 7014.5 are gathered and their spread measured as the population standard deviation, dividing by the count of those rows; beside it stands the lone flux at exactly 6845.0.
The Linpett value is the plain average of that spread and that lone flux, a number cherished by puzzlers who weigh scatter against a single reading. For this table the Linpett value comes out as 25.9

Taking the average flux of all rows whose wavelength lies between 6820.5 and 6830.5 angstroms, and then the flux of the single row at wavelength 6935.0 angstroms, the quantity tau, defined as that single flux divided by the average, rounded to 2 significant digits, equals 0.97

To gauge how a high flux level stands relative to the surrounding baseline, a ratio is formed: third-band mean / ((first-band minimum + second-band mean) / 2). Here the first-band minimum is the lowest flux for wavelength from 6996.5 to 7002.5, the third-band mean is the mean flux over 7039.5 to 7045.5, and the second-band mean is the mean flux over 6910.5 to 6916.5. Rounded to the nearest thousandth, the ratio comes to 1.014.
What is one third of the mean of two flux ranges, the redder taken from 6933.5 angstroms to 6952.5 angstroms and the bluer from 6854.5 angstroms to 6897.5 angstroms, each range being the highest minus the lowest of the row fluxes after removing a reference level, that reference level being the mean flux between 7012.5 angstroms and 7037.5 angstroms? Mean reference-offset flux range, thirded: 1.29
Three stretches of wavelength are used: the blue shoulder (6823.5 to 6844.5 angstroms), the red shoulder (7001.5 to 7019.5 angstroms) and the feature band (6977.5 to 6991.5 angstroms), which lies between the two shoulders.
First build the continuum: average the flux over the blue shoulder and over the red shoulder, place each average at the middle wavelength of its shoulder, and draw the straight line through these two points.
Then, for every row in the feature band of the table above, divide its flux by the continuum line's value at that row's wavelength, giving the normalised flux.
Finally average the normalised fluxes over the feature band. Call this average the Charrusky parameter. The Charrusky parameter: 0.99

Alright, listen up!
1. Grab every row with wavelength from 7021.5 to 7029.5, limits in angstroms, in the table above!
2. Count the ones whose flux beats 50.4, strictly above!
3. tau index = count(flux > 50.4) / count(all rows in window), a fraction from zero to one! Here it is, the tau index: 0.50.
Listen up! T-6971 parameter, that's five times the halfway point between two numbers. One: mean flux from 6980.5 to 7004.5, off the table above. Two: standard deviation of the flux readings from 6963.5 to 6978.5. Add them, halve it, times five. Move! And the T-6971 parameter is 128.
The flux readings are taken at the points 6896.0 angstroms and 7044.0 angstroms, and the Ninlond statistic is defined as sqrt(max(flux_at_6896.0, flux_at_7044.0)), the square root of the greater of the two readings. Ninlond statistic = 7.25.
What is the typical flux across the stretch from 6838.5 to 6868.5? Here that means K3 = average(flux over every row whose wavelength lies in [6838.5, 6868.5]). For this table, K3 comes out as 50.9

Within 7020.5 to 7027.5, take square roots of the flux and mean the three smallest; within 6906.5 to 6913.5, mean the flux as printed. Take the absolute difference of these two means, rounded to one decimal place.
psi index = 42.9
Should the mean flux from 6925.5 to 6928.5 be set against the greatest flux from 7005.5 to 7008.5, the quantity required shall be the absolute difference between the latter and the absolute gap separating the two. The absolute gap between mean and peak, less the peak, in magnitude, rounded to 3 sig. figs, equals 49.8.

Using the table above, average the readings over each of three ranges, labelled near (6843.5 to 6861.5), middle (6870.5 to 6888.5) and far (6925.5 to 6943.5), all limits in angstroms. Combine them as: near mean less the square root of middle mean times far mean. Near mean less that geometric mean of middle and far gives 0.35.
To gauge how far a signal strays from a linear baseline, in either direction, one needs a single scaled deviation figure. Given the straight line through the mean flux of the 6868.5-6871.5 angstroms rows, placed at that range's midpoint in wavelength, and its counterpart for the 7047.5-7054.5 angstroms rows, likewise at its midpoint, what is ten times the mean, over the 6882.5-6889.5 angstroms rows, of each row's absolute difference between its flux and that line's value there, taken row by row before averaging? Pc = 24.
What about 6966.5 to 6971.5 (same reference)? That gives 10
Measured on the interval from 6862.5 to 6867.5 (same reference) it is 10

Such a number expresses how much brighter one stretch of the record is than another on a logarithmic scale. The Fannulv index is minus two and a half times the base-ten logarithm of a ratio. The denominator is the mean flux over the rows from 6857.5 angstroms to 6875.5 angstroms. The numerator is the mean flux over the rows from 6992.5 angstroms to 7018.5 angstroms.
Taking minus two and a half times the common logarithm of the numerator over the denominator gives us 0.026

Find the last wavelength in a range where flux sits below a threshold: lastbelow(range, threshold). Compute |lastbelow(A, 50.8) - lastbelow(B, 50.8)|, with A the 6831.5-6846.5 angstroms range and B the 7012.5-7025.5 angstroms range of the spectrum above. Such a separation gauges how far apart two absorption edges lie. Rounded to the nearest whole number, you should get 177 angstroms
